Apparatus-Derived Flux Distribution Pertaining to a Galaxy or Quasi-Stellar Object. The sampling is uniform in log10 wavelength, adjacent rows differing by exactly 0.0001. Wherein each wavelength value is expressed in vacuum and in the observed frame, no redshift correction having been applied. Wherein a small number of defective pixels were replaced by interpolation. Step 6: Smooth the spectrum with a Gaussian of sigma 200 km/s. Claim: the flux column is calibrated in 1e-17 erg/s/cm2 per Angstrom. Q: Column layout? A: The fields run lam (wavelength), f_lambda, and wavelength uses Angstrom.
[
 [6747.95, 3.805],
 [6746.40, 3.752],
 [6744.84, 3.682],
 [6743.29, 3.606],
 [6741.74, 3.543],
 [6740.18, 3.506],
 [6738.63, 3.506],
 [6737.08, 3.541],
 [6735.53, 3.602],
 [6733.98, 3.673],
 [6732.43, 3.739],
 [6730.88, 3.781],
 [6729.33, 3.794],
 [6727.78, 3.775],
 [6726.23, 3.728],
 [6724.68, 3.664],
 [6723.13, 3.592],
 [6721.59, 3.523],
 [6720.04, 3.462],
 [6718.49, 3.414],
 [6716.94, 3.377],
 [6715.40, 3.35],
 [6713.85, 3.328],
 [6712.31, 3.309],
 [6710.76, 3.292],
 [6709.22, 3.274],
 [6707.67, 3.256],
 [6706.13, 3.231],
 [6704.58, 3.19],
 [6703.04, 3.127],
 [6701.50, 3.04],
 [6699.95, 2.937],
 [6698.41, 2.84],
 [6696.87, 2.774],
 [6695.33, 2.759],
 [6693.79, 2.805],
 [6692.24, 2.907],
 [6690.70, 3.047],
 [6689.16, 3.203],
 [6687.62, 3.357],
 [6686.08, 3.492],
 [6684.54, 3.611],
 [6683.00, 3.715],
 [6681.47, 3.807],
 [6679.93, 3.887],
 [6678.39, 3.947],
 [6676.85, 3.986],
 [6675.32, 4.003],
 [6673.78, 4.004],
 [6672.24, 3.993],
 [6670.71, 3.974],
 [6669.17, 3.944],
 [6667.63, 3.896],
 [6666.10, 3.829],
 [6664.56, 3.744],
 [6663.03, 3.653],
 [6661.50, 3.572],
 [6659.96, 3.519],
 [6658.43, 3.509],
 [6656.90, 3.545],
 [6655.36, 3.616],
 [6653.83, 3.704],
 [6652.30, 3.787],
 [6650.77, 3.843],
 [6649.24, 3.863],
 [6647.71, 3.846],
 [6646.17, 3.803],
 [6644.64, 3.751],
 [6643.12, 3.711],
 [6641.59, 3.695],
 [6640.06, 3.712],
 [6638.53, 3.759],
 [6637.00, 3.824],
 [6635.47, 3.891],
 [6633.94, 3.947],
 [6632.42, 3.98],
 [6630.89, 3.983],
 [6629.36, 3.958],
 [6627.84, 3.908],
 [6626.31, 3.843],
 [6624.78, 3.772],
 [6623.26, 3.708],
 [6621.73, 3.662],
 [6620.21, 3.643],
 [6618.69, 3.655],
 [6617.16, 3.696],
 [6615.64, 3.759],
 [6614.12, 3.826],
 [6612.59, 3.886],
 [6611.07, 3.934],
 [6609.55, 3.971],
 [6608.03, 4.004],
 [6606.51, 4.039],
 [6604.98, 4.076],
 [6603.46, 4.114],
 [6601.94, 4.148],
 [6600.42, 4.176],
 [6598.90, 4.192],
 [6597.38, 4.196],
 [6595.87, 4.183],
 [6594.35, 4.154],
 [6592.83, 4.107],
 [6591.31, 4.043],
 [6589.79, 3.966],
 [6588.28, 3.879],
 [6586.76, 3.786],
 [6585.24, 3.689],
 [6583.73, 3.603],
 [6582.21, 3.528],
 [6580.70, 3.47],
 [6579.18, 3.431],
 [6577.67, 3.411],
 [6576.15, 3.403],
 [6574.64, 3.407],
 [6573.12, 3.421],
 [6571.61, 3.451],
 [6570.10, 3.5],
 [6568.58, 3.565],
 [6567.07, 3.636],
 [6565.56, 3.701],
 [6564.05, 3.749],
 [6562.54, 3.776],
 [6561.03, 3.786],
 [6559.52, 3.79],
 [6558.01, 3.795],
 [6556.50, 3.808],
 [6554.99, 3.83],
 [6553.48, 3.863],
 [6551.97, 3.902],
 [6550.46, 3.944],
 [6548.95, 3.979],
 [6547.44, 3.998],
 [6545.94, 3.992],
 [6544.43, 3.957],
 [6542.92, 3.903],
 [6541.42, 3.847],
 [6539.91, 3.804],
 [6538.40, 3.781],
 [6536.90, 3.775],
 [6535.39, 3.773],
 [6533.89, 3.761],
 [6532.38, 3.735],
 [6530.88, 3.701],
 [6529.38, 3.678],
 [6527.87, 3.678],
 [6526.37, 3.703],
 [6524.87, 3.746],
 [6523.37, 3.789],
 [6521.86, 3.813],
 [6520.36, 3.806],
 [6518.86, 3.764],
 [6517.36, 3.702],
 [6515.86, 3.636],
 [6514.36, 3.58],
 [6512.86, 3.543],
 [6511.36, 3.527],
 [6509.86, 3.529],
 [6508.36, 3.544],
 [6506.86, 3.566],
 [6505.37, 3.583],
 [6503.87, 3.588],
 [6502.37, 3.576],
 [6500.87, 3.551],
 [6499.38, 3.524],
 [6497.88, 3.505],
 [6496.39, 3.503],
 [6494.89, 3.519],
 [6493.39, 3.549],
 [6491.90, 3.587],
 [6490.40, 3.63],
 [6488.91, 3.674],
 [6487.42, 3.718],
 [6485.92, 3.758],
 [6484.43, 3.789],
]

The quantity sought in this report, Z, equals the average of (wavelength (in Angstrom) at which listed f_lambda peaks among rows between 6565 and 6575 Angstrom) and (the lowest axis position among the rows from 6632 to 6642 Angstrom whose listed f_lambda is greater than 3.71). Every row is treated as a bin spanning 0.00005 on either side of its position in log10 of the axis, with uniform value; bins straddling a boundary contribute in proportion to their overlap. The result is 6599.0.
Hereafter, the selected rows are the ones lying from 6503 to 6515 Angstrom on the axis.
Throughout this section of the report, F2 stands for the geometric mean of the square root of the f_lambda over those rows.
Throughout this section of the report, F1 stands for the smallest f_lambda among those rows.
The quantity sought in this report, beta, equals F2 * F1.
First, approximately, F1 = 3.527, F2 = 1.89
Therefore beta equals 6.65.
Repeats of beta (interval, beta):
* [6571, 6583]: 6.31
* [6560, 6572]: 6.59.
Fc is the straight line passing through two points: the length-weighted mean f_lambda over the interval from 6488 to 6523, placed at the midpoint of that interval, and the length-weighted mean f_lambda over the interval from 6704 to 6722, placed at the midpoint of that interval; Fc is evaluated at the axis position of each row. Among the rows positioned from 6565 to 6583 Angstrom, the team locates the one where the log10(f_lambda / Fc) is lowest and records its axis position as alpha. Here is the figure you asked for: 6576.15 Angstrom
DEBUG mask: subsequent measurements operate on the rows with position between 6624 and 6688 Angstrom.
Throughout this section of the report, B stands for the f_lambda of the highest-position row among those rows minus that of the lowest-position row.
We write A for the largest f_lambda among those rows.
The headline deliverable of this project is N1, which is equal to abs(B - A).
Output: 4.4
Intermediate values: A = 4.004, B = -0.4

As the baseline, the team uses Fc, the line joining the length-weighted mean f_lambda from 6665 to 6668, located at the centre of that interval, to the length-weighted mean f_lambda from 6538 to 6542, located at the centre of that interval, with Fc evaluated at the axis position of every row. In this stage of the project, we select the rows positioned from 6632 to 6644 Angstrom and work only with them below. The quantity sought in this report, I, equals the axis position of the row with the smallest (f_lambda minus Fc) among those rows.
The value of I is 6641.59 Angstrom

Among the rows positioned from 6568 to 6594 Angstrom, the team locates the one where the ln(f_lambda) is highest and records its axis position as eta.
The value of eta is 6592.83 Angstrom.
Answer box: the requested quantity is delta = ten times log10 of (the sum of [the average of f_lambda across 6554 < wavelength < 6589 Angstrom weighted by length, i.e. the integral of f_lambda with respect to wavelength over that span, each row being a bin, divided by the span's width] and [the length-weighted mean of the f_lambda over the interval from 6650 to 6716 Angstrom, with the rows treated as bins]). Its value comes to 8.52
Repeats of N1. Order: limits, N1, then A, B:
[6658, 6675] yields 3.5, 4.004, 0.5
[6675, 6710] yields 4.7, 4.003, -0.7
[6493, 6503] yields 3.5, 3.576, 0.0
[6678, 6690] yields 4.7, 3.947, -0.7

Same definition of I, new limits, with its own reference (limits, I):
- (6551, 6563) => 6562.54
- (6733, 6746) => 6740.18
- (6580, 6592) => 6580.70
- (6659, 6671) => 6659.96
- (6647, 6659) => 6658.43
